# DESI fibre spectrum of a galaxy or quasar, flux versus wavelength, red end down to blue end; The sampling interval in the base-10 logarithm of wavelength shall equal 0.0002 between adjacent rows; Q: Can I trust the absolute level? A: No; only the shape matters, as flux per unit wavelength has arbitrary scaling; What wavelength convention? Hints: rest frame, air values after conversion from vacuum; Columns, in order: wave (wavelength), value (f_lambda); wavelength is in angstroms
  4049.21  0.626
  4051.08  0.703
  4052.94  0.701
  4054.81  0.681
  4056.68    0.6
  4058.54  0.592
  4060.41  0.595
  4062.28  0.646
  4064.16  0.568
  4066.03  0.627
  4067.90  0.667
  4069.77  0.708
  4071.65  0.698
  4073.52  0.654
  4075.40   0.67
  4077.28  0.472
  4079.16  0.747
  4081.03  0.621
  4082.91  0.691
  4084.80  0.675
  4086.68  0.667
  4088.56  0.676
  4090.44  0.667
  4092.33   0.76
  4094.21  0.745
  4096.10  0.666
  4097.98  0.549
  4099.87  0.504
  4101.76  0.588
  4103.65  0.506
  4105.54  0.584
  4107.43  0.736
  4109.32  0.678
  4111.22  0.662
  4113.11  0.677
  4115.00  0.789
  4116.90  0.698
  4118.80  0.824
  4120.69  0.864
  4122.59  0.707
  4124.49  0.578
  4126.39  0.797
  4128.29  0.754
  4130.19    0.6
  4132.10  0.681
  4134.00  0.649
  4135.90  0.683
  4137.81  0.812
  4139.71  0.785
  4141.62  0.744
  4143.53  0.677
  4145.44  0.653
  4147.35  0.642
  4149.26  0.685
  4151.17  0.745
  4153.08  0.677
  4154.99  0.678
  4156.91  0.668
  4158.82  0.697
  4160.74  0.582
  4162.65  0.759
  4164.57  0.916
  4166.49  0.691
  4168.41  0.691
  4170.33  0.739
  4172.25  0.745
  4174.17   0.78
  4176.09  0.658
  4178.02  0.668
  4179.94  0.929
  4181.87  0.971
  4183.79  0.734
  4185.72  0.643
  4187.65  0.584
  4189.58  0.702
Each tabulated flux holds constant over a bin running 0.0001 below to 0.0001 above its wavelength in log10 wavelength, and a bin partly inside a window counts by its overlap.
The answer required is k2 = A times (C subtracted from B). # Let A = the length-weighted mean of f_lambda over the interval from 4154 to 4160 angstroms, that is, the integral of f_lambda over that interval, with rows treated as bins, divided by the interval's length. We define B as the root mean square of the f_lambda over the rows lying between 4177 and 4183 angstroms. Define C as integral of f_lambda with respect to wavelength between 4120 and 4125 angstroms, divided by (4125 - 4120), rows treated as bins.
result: 0.099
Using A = 0.68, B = 0.87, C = 0.72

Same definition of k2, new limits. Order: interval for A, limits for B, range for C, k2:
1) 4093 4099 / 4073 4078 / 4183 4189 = -0.032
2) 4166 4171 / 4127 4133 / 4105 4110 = 0.006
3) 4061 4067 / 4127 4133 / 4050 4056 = -0.005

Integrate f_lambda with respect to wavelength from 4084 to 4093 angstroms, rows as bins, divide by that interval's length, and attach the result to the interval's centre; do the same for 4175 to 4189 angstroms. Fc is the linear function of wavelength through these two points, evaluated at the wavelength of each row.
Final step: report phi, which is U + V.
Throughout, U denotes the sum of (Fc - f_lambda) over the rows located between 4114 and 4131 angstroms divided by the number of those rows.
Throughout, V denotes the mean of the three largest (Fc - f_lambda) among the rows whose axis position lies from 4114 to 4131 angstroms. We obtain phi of 0.054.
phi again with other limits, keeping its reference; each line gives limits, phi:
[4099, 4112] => 0.253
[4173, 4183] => -0.029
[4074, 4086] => 0.130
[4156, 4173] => 0.091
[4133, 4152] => 0.080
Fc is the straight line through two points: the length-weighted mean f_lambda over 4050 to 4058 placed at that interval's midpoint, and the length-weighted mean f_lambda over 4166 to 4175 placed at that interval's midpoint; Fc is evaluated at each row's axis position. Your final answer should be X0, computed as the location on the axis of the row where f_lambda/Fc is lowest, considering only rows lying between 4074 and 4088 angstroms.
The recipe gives 4077.28 angstroms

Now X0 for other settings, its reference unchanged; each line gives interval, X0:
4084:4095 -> 4090.44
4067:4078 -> 4077.28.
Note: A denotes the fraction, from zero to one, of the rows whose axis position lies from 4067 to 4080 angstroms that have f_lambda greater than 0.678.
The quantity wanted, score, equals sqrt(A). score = 0.7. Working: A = 0.4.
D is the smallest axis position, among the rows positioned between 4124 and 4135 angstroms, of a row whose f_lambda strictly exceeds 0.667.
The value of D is 4126.39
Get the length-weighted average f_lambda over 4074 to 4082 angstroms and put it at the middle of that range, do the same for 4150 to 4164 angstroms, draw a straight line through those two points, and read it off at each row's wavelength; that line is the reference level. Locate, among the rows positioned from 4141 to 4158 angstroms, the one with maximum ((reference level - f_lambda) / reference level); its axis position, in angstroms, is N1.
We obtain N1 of 4147.35 angstroms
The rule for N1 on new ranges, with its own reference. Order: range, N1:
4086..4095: 4090.44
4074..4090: 4077.28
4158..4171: 4160.74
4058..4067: 4064.16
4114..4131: 4124.49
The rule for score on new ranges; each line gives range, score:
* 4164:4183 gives 0.9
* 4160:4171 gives 0.9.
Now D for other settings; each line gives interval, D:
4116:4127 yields 4116.90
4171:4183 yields 4172.25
